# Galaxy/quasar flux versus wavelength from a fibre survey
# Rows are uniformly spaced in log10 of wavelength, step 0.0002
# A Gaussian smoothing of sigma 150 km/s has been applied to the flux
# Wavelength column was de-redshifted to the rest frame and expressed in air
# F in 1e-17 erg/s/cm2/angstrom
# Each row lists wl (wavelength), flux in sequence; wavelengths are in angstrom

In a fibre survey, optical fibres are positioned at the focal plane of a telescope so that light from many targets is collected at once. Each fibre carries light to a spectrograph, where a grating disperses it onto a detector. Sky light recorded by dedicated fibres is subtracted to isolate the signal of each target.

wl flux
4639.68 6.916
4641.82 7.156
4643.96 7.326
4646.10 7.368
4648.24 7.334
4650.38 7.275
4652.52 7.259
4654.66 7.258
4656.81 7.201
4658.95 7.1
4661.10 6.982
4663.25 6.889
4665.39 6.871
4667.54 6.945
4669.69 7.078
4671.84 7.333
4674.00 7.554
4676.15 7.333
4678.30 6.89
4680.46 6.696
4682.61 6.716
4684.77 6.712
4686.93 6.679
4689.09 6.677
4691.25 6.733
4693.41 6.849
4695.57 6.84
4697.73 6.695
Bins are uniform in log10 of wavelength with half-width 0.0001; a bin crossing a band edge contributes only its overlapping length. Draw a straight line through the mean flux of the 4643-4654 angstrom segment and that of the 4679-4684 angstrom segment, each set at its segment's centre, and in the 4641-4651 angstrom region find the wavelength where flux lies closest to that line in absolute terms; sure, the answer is 4650.38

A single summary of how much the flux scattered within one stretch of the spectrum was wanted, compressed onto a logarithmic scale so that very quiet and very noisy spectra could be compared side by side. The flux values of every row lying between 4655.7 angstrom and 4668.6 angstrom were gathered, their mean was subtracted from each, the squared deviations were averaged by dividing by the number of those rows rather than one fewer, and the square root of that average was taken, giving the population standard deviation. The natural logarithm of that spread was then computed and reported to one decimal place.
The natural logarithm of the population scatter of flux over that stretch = -2.1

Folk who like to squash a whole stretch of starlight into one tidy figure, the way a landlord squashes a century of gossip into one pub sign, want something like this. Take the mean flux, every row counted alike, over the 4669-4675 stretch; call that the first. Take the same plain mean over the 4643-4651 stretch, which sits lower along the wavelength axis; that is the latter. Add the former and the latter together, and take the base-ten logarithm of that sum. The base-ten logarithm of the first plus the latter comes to 1.166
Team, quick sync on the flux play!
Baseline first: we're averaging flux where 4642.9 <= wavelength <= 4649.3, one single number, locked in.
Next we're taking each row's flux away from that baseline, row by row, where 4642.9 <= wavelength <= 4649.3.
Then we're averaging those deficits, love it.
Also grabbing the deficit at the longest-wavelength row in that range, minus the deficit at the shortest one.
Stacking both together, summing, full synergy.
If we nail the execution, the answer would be -0.01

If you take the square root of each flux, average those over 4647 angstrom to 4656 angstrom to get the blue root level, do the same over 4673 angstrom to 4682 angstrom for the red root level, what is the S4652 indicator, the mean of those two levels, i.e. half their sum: 2.68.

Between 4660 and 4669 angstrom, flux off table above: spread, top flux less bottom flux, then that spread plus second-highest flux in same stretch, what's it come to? 7.06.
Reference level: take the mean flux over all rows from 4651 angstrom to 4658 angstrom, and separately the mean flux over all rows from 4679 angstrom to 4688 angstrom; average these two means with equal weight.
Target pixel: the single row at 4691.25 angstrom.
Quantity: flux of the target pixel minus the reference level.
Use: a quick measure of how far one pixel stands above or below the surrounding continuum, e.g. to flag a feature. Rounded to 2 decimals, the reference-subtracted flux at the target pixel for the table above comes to -0.24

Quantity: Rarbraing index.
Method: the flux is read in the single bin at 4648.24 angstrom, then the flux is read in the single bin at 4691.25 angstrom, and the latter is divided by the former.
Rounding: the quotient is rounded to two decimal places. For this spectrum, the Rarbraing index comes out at 0.92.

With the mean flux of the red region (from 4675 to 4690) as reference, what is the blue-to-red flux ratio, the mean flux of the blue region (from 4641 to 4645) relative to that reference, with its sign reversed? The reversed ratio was -1.06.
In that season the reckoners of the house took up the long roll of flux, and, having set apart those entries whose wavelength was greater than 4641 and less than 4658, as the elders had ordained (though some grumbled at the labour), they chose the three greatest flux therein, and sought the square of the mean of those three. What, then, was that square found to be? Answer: 53.9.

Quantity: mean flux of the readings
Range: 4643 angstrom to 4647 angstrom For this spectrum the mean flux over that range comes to 7.35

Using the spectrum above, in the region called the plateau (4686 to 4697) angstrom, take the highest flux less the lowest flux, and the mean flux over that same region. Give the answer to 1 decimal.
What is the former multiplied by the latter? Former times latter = 1.2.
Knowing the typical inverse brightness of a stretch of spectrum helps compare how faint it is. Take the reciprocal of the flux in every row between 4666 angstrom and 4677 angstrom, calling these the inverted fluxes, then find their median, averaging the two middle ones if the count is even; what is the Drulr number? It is 0.136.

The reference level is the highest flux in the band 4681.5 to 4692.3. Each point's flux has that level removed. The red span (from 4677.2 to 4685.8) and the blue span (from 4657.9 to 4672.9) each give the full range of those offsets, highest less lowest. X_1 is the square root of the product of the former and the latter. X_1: 0.30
